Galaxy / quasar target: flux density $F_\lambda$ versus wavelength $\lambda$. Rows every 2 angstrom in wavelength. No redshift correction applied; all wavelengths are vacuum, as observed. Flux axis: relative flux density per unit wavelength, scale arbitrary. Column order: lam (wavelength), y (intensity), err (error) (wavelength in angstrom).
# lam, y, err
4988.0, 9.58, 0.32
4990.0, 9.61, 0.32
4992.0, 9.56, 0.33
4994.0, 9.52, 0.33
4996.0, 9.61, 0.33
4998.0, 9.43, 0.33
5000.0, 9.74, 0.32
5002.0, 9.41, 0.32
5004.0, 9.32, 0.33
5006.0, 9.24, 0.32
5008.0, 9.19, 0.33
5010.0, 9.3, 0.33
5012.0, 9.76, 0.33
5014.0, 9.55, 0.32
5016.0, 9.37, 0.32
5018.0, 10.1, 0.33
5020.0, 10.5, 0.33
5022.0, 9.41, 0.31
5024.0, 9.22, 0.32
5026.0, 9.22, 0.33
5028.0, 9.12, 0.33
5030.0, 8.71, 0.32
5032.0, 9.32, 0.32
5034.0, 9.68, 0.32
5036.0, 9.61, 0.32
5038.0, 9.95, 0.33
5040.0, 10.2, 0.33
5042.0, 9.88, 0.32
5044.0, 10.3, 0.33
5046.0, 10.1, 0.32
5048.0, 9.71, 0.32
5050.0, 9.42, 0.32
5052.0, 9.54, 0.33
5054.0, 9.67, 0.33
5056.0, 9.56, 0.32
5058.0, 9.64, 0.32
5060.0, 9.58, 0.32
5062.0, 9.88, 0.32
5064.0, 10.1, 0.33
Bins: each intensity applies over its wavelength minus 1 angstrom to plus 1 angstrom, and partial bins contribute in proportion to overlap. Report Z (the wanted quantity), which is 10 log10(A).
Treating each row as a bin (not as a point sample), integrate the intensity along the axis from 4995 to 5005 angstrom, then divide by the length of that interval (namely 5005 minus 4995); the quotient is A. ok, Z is 9.78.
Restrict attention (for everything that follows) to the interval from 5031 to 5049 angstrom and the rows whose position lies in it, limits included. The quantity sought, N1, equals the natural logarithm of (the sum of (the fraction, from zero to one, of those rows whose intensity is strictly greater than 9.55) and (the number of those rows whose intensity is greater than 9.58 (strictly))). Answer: 2.2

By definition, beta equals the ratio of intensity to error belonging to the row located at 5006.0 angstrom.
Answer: 28.9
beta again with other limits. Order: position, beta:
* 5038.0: 30.2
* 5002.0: 29.4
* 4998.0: 28.6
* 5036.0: 30.0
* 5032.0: 29.1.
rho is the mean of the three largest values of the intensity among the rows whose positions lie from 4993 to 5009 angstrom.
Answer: 9.6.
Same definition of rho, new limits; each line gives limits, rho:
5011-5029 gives 10.1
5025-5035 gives 9.4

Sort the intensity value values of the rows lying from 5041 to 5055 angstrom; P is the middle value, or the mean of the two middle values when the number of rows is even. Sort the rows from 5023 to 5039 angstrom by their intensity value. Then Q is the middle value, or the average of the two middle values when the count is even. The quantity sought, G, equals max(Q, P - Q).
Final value 9.27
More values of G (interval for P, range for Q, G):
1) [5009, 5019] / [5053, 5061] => 9.61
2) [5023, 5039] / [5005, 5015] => 9.30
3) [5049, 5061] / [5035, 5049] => 9.95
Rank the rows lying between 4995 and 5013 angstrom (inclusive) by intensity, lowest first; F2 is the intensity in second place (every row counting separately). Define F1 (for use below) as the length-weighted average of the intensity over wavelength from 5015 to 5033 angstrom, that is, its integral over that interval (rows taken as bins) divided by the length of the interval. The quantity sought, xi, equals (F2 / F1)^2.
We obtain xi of 0.96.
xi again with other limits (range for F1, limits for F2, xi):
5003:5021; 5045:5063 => 0.99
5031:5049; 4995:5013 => 0.88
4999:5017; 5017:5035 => 0.94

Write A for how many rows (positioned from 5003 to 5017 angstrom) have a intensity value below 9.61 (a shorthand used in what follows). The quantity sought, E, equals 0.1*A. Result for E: 0.60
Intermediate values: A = 6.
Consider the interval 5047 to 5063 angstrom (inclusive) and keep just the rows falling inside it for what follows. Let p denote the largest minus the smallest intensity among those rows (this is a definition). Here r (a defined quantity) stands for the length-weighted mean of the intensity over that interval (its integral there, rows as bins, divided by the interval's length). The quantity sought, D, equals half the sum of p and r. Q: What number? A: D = 5.04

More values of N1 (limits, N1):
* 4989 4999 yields 1.0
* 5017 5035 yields 1.2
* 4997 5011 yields 0.1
